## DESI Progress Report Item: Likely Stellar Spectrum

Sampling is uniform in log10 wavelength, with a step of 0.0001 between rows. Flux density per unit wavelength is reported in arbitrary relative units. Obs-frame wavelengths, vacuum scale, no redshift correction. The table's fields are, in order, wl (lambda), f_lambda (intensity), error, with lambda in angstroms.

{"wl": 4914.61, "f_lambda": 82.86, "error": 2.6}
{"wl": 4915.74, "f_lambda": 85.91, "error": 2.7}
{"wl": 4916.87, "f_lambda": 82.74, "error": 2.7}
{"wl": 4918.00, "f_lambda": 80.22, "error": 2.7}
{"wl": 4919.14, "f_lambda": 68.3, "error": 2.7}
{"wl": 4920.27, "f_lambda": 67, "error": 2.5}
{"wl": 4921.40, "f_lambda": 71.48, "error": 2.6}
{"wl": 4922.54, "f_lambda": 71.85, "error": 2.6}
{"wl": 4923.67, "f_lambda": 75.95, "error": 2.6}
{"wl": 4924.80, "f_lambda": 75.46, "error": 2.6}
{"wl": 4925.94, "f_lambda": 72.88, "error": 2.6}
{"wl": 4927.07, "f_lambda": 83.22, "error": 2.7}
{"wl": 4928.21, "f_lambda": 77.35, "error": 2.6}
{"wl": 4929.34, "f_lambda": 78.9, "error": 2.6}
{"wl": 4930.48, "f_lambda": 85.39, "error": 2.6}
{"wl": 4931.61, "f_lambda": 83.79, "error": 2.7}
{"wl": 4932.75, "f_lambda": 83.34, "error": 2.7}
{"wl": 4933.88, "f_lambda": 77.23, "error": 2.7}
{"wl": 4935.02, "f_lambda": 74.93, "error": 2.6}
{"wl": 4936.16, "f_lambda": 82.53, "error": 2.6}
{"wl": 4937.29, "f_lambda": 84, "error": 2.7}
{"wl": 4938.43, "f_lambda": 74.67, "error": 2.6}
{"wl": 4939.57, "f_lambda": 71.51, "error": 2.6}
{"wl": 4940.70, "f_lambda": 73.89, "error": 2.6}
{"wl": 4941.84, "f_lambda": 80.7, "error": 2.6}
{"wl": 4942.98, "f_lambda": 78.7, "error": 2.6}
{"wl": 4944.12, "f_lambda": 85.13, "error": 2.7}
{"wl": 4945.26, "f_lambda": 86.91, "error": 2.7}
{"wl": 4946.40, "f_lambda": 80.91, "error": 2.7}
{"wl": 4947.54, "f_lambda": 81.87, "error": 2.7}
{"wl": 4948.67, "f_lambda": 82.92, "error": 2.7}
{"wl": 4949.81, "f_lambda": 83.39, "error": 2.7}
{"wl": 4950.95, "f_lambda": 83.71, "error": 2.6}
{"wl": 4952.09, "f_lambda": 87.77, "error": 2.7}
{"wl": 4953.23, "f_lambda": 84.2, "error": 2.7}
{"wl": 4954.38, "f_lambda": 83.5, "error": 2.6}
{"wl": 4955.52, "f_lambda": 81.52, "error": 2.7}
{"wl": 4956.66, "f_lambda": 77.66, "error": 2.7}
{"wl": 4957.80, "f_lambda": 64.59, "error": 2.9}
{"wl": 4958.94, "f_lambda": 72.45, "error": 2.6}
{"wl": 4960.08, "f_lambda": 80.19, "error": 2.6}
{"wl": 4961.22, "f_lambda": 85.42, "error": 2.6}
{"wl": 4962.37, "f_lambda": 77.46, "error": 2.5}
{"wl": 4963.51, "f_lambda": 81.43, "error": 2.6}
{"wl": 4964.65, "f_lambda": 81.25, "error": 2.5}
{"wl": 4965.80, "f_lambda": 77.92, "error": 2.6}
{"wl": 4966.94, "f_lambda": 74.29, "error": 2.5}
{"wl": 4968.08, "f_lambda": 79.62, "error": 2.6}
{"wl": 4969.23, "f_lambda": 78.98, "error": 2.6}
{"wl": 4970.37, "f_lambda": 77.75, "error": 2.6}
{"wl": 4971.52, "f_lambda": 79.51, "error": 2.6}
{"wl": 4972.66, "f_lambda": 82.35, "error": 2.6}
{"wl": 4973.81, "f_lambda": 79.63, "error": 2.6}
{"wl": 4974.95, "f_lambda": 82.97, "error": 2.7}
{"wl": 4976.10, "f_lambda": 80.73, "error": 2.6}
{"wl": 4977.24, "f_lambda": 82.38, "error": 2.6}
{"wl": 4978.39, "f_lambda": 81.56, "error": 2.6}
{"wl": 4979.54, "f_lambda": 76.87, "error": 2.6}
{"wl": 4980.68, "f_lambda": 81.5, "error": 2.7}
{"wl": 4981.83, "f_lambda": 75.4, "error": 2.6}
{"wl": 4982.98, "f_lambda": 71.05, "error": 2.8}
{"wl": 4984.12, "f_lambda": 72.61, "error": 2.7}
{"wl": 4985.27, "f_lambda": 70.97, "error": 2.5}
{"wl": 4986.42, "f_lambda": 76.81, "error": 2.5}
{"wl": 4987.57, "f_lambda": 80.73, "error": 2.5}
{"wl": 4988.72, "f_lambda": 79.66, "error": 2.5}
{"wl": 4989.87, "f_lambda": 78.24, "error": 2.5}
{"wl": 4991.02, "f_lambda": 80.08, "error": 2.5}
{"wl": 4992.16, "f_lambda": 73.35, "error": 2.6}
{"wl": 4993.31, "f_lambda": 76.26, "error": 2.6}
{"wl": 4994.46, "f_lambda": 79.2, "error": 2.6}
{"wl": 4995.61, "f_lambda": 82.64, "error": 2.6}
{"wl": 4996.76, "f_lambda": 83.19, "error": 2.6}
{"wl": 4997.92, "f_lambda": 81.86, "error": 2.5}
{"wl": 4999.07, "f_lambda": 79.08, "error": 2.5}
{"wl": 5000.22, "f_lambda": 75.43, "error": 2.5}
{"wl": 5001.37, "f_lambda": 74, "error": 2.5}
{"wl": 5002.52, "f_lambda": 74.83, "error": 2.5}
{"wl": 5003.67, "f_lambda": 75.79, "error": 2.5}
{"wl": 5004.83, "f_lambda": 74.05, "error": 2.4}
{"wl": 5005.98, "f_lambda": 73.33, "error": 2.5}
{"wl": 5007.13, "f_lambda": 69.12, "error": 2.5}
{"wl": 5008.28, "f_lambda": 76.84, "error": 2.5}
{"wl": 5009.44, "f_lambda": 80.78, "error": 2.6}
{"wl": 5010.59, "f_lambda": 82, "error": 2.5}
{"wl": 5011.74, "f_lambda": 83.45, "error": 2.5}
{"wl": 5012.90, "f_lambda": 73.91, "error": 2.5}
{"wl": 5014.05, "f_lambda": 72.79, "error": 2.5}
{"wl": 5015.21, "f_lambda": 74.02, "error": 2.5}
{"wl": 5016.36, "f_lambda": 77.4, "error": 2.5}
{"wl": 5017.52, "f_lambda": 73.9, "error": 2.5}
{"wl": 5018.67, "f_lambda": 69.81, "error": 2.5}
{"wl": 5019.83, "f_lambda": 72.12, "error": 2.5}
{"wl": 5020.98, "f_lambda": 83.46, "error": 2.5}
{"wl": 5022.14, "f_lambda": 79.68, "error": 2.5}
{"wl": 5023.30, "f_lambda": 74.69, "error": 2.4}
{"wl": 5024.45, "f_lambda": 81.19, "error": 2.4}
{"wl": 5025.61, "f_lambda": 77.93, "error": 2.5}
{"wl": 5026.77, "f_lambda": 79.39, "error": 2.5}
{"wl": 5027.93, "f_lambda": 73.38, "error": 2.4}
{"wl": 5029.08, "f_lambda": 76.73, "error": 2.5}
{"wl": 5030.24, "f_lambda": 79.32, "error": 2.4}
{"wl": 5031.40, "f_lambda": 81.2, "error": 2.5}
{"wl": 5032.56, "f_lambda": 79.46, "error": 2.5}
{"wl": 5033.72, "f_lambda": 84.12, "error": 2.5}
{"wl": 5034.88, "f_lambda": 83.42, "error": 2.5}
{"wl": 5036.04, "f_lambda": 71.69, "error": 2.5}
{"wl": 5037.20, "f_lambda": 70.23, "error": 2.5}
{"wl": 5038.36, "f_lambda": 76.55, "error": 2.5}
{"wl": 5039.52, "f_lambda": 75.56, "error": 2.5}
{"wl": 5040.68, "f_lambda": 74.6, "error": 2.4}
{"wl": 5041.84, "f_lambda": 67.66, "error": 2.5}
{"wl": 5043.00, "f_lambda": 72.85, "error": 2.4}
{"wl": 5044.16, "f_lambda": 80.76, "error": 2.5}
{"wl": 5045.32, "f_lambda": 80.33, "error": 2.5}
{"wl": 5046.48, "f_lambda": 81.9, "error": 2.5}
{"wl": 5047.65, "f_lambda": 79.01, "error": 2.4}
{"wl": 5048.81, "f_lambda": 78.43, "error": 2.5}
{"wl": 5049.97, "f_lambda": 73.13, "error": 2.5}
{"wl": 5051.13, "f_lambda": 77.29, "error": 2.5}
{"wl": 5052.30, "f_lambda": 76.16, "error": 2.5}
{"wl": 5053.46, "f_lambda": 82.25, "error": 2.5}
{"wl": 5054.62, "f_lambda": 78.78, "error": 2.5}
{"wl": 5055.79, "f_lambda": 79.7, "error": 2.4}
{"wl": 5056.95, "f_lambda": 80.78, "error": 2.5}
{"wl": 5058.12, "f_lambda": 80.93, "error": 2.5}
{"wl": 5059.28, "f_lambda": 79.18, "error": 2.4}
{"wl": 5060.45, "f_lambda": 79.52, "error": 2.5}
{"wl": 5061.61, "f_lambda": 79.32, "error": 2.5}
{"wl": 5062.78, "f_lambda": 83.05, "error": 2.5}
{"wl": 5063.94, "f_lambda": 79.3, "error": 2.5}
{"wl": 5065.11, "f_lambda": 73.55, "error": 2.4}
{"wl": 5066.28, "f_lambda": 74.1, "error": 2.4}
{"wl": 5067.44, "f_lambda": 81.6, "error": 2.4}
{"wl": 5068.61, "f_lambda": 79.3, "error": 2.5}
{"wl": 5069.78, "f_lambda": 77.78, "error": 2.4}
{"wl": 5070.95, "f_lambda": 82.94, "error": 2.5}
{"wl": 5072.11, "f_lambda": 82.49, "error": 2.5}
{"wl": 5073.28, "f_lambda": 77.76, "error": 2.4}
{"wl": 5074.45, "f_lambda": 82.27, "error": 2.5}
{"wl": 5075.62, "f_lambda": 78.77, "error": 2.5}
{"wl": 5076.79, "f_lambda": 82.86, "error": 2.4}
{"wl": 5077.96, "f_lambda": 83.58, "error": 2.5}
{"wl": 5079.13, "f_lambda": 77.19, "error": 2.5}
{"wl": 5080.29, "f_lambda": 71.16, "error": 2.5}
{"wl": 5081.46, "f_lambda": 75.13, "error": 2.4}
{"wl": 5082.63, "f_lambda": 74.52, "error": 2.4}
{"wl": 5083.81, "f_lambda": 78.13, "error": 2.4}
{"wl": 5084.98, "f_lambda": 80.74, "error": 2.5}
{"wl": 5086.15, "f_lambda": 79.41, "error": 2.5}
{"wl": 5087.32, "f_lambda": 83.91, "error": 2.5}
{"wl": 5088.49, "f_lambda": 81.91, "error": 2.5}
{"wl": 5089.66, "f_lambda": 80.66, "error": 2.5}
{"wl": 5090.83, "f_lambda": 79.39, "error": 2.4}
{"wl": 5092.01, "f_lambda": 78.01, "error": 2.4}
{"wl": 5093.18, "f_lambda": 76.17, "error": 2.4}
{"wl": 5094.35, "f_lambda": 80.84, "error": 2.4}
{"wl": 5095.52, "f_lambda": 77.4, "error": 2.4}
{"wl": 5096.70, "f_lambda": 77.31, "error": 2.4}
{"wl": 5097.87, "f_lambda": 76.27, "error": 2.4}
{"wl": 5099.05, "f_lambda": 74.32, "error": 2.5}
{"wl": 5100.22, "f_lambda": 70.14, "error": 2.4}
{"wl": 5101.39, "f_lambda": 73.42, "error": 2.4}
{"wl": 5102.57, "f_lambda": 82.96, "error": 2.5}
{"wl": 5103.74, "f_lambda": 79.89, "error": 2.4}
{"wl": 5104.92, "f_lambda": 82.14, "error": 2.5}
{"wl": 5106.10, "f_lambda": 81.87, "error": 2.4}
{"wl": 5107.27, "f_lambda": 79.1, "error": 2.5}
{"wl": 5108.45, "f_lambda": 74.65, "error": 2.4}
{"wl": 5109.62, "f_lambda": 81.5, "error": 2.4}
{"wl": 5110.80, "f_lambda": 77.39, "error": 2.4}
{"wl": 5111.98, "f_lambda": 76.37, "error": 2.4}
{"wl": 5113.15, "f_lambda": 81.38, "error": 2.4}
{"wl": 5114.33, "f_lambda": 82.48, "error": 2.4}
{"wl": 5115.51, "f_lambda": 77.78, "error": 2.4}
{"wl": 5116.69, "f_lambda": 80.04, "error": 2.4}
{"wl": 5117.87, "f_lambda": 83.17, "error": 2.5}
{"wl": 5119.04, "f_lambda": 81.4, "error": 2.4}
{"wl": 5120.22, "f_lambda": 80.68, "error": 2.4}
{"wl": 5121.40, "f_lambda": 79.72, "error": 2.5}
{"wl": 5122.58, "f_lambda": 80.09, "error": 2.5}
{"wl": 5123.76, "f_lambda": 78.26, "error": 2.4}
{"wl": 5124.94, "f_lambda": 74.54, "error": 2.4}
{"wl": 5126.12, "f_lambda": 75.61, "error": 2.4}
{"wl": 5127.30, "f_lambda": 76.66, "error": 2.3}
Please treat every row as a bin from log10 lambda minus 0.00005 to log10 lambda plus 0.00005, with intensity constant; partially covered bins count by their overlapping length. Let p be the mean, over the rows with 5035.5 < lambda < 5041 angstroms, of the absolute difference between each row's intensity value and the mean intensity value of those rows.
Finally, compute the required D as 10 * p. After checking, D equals 22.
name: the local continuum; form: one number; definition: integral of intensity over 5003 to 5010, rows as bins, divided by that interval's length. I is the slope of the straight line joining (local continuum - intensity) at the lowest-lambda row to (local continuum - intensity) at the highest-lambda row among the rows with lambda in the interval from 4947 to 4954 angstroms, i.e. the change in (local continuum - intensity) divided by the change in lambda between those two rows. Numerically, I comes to -0.4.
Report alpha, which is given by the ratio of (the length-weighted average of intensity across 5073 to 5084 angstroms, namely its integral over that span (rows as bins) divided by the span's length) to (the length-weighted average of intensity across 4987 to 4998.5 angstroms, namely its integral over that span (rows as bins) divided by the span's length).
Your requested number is 0.98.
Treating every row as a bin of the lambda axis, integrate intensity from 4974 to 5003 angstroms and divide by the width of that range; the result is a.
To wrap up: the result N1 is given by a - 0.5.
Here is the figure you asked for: 77.6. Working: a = 78.1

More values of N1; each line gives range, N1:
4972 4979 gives 81.0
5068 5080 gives 79.8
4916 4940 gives 76.9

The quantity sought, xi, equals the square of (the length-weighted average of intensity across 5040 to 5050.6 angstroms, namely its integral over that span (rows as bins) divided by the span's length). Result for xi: 5863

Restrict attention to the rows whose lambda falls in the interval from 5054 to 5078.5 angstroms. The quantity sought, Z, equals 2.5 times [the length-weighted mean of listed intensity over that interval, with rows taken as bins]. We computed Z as 200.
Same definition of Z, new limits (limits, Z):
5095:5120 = 197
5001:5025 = 190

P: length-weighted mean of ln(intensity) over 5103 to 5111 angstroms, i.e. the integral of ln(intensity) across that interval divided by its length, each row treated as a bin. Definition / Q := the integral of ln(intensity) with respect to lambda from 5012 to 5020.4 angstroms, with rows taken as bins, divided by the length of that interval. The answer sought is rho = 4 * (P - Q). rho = 0.32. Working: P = 4.38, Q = 4.30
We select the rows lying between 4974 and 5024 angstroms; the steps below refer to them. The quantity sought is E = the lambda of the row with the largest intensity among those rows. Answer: 5020.98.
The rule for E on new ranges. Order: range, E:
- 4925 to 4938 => 4930.48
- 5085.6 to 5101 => 5087.32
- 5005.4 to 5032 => 5020.98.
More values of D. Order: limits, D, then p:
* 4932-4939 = 38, 3.8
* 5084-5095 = 17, 1.7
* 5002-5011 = 30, 3.0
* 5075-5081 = 36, 3.6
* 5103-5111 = 21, 2.1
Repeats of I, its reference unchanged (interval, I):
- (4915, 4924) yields 1.3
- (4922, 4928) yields -2.5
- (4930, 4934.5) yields 2.4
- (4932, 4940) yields 1.7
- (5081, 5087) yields -0.9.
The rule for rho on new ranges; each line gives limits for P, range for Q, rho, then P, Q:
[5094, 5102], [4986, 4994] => -0.14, 4.32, 4.36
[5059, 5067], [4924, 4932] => -0.05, 4.36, 4.37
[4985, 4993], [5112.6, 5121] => -0.18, 4.35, 4.39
